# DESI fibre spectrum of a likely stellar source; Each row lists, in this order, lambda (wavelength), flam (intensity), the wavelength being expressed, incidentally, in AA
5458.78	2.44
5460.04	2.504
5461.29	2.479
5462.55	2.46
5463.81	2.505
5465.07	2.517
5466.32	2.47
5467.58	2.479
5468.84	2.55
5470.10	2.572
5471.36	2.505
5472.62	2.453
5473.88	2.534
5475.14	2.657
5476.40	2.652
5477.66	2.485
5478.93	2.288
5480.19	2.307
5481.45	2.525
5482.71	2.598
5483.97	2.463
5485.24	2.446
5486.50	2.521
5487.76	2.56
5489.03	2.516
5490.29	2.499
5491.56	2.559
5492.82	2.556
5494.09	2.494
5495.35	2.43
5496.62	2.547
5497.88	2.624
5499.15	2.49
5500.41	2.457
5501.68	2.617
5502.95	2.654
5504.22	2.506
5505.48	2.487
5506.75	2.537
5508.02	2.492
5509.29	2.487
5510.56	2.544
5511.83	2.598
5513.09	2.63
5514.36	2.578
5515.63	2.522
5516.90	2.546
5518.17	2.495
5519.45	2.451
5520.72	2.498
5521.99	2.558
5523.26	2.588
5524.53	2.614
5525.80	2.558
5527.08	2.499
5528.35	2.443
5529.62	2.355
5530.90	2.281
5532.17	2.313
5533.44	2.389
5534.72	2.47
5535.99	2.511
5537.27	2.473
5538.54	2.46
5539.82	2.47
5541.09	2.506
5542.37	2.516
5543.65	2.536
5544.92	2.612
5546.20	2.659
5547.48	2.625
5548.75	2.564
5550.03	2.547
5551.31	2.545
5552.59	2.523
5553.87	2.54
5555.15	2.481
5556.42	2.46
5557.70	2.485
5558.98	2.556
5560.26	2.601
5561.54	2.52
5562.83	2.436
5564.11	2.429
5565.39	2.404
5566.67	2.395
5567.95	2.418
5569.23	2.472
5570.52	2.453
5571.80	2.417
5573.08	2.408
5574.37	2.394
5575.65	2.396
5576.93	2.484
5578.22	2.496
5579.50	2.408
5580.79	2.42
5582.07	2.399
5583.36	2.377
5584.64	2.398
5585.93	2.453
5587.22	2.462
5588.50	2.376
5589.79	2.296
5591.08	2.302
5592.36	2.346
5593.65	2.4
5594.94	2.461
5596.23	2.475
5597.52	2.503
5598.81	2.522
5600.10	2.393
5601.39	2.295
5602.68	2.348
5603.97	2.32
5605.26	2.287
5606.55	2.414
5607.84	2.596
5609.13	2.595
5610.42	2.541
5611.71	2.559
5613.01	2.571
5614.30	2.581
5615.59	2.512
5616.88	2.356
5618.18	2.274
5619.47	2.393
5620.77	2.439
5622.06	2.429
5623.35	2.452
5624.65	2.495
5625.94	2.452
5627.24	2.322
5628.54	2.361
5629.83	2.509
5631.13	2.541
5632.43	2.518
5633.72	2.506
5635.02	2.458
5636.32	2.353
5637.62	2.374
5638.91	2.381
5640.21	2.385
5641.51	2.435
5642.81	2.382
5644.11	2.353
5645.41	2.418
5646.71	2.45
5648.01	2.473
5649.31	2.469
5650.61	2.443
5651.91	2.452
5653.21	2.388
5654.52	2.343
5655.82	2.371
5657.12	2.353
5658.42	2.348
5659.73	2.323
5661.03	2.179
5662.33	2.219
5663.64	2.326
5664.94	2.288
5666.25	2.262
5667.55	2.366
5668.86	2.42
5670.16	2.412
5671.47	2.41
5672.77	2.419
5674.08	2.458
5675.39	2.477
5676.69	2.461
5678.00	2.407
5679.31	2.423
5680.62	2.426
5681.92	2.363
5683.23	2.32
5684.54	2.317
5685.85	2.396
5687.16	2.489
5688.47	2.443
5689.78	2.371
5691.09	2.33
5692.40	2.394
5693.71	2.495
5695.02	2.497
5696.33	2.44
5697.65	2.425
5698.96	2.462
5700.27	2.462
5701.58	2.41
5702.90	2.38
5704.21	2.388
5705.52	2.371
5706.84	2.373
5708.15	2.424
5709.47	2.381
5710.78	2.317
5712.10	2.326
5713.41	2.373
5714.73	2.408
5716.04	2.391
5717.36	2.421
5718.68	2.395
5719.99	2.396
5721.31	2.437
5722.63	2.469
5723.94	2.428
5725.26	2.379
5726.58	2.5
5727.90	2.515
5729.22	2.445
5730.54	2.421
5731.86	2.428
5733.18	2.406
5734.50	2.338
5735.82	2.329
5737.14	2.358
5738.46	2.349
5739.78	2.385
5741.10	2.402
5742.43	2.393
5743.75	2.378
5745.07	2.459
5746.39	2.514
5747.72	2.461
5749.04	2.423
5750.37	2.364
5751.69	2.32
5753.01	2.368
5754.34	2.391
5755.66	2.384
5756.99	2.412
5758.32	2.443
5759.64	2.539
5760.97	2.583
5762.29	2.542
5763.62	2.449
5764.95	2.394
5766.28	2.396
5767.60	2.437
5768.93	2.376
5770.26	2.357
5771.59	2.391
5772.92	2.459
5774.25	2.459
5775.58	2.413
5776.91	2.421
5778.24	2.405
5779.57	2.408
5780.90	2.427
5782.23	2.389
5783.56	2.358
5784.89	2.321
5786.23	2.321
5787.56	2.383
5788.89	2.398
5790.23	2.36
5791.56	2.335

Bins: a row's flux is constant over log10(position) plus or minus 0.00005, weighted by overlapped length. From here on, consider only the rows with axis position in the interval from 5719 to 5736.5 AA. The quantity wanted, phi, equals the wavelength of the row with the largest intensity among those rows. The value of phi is 5727.90 AA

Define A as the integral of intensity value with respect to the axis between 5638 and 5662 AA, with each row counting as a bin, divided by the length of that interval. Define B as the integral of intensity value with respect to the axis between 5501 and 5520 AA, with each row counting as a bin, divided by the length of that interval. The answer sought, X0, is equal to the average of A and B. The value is 2.46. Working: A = 2.38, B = 2.54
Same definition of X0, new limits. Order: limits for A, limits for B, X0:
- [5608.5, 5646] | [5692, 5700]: 2.45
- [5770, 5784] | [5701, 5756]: 2.41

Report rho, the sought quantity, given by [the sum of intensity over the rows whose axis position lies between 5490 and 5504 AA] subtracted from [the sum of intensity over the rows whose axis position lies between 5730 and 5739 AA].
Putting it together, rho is -11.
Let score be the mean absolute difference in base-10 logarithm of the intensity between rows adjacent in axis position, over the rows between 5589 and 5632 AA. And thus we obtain 0.0107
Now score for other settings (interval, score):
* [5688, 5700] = 0.0087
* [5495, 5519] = 0.0109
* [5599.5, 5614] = 0.0109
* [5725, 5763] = 0.0070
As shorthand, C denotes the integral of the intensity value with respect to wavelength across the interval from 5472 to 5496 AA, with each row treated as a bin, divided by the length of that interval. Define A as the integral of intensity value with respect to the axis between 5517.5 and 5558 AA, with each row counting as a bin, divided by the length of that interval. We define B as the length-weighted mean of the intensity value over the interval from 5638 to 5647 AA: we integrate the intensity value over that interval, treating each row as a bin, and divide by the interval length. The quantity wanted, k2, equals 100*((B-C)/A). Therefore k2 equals -4.1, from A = 2.50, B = 2.40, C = 2.50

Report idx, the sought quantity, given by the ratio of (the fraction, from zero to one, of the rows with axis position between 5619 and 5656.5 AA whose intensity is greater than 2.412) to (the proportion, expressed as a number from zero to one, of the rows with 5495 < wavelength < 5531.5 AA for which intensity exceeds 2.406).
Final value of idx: 0.63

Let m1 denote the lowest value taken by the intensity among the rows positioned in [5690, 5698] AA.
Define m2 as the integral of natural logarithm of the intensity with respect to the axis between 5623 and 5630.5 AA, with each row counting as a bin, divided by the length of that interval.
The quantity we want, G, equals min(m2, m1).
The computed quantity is 0.887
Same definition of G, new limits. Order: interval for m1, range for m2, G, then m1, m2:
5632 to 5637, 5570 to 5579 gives 0.890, 2.353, 0.890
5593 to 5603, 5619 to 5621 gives 0.878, 2.295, 0.878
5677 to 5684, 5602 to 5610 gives 0.887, 2.32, 0.887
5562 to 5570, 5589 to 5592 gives 0.836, 2.395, 0.836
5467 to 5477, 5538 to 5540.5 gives 0.903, 2.453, 0.903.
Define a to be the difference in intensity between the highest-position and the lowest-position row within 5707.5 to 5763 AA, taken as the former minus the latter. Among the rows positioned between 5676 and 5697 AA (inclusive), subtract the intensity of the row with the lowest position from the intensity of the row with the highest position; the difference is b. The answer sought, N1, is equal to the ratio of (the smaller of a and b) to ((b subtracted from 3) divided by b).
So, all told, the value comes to 0.0001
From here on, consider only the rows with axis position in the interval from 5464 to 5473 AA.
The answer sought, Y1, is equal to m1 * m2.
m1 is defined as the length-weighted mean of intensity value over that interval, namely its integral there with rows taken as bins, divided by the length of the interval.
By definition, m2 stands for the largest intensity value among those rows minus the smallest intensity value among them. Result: 0.30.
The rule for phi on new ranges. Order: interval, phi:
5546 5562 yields 5546.20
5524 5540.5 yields 5524.53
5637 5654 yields 5648.01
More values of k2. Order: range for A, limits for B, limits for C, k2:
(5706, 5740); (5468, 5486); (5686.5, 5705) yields 3.1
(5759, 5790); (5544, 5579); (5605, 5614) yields -1.2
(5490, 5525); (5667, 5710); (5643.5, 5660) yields 0.5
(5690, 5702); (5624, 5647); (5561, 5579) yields -0.4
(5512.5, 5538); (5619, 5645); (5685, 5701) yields -0.2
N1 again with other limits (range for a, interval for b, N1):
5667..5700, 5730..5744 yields 0.0006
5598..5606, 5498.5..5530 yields 0.0101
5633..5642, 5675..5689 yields 0.0008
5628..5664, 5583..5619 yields 0.0034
